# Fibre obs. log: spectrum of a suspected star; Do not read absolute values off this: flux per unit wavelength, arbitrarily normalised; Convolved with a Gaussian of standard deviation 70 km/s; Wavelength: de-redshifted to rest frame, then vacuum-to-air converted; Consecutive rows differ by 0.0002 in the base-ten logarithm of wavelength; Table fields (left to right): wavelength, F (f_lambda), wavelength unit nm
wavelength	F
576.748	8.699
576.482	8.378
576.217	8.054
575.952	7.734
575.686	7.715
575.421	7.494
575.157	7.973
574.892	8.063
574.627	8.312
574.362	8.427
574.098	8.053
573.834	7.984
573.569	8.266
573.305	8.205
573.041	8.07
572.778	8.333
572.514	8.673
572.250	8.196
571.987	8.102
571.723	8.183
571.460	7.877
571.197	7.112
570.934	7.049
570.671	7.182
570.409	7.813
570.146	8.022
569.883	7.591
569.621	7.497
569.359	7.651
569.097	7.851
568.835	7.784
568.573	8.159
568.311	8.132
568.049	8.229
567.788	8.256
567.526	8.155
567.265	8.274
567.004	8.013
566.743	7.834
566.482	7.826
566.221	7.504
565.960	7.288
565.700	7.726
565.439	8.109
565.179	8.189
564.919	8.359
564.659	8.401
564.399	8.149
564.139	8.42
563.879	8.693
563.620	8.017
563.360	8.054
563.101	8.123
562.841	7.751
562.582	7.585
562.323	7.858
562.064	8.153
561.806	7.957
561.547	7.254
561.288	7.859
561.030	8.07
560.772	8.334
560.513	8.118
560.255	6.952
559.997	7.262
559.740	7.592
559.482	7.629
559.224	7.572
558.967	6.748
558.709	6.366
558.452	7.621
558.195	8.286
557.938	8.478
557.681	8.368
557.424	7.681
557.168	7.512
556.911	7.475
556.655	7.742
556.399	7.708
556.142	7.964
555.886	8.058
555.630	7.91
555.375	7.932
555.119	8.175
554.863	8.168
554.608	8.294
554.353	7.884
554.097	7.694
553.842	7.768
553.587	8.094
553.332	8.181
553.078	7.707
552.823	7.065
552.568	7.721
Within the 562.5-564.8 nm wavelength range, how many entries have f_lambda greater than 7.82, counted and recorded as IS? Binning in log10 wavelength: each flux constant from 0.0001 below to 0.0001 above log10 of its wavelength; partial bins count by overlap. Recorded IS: 7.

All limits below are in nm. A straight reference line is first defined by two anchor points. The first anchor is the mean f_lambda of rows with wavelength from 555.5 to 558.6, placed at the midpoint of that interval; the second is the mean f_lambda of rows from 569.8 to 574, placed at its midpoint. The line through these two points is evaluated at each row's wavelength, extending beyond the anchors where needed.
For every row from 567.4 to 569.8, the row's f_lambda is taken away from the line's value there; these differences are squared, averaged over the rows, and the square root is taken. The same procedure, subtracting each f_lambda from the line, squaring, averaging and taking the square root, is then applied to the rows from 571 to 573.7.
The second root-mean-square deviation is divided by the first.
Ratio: 1.6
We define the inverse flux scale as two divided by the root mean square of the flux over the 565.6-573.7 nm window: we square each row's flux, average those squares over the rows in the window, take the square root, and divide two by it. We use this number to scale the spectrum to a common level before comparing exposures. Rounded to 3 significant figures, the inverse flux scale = 0.253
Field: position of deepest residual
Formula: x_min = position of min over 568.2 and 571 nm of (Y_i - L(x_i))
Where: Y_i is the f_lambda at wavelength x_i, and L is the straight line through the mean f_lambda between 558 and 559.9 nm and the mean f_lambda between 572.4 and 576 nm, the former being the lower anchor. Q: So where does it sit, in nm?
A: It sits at 570.934 nm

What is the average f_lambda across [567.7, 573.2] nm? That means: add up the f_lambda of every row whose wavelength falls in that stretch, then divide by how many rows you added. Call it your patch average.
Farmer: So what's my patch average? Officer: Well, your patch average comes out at 7.89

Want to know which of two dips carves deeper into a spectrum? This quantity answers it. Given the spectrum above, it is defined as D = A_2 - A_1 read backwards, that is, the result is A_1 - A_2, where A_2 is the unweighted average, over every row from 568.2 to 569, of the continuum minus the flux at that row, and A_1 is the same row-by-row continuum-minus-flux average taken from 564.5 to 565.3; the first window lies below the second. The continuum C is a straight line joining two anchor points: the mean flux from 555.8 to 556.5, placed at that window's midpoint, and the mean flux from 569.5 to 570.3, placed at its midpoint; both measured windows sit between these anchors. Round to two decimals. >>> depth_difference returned -0.24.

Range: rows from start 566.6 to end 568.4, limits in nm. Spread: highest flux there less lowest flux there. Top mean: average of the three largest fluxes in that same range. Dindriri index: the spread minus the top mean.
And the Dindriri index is -7.8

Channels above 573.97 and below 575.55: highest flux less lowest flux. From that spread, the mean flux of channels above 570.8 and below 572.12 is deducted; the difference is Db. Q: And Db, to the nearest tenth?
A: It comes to -6.7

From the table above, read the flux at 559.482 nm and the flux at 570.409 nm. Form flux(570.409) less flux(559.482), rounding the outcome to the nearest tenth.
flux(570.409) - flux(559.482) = 0.2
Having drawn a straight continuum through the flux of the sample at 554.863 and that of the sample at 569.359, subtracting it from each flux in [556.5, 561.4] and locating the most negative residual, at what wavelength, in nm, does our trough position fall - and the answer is 558.709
